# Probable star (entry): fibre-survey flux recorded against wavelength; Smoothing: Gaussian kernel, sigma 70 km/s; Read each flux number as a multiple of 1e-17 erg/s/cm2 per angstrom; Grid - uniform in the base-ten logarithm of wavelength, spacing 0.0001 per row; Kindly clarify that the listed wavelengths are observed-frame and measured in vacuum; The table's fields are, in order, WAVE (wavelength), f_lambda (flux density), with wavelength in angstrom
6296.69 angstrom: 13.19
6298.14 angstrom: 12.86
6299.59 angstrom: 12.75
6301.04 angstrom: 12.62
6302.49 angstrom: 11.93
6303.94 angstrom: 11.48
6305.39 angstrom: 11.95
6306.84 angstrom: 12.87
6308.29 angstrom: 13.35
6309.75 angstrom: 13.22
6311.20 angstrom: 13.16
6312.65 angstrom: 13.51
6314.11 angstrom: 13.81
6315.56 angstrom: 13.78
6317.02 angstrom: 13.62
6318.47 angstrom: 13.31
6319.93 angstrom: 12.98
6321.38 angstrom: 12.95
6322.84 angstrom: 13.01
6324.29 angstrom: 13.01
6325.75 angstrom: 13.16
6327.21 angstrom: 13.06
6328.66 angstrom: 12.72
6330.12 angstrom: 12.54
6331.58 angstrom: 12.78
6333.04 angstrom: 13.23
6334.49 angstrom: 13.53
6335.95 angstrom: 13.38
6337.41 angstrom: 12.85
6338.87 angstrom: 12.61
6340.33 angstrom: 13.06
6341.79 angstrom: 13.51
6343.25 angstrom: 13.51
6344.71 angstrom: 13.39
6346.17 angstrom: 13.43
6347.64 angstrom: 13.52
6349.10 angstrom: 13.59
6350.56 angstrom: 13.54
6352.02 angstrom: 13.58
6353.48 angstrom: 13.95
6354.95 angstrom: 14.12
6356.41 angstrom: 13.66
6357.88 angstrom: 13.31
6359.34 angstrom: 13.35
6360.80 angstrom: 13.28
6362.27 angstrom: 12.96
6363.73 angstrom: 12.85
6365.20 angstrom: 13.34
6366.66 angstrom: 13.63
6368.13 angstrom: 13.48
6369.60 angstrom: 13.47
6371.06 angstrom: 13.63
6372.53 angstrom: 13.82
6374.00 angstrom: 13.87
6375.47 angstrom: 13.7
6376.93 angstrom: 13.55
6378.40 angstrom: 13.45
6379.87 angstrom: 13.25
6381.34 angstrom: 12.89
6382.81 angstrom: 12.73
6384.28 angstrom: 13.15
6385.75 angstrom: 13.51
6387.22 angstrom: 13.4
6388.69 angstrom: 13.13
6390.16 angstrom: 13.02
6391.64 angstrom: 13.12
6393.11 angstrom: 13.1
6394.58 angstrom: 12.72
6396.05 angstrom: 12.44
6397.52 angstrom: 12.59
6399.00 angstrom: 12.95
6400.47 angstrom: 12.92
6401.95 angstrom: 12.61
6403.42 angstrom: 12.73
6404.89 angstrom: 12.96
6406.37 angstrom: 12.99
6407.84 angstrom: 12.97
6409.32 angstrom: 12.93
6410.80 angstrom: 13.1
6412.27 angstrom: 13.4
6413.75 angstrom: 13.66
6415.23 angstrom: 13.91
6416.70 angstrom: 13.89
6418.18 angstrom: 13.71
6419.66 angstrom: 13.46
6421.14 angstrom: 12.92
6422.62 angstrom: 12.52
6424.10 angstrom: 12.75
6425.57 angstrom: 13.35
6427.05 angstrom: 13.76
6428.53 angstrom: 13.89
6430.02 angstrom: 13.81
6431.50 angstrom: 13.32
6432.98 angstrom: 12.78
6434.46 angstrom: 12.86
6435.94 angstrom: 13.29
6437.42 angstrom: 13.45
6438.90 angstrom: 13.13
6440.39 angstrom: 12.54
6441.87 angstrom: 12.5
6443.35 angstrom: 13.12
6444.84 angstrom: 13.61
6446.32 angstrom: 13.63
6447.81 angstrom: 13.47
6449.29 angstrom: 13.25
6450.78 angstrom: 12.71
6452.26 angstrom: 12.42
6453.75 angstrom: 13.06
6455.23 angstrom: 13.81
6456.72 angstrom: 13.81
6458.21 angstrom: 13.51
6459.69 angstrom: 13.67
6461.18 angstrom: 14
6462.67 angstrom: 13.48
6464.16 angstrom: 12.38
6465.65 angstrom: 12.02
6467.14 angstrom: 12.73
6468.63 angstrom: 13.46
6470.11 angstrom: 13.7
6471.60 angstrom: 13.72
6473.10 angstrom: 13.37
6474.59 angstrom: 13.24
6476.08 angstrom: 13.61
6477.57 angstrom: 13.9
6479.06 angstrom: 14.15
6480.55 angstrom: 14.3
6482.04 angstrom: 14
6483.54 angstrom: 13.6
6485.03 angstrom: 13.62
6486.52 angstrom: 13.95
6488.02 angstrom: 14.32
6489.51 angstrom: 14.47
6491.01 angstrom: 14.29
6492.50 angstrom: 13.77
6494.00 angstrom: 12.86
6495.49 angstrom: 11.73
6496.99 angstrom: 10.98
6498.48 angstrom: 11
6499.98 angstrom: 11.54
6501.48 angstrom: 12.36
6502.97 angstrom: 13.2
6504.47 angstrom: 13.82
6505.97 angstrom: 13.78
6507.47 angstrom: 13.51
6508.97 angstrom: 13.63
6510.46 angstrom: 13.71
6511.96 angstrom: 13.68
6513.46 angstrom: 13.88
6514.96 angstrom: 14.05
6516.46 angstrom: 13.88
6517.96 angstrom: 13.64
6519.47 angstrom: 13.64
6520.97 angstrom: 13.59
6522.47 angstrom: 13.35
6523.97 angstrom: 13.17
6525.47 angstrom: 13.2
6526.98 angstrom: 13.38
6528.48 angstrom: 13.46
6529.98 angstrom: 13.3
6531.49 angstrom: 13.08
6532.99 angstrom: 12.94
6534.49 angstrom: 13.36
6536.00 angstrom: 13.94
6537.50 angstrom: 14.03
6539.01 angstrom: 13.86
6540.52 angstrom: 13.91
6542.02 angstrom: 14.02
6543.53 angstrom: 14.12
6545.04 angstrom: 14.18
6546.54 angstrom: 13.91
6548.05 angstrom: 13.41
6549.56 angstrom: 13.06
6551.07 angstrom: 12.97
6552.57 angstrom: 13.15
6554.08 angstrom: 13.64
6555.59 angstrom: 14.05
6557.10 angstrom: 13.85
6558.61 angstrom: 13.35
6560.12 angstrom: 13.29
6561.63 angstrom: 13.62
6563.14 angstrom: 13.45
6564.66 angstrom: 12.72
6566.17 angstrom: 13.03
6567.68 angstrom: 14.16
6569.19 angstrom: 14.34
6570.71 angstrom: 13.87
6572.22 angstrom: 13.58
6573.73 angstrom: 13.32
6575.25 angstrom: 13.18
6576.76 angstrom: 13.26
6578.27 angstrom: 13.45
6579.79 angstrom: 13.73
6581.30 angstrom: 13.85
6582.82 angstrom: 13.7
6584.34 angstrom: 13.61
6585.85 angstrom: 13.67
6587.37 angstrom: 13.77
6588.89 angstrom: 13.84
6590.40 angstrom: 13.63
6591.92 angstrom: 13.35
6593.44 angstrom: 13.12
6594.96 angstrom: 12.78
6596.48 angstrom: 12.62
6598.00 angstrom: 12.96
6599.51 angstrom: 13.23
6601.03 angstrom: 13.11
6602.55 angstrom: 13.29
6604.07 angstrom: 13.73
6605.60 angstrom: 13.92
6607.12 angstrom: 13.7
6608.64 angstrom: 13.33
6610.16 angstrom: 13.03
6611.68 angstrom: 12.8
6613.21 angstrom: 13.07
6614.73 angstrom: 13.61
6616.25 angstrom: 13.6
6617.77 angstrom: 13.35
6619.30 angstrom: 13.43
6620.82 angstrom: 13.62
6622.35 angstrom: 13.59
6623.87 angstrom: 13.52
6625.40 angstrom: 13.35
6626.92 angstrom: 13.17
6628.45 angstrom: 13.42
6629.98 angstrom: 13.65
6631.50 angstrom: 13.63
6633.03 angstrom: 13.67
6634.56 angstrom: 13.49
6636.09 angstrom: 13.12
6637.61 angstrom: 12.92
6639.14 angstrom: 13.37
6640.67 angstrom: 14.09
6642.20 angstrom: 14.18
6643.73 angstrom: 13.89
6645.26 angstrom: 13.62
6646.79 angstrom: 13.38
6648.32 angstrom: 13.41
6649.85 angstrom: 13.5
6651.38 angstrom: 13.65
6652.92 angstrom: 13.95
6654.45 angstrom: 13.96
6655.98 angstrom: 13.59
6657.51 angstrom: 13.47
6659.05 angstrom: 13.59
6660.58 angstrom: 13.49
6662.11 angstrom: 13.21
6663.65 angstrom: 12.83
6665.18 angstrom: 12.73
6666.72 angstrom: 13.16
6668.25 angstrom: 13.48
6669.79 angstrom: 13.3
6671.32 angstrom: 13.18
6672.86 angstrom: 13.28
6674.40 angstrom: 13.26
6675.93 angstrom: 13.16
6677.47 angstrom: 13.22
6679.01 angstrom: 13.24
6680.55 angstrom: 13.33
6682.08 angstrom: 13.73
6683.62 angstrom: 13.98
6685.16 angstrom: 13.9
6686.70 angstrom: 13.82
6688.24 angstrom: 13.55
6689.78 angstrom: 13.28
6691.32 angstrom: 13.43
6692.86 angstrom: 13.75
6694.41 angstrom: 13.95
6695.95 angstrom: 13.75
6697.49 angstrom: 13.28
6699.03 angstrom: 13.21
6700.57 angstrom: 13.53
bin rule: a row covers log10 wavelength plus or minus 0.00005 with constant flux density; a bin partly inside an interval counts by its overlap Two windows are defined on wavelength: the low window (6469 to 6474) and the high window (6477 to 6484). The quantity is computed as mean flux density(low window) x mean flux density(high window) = 190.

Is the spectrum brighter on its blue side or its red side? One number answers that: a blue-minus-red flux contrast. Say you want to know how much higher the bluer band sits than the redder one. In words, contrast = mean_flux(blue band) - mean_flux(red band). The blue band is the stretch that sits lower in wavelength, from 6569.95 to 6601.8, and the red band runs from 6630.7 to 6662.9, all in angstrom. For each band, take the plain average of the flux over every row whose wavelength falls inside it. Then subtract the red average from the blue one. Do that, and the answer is -0.17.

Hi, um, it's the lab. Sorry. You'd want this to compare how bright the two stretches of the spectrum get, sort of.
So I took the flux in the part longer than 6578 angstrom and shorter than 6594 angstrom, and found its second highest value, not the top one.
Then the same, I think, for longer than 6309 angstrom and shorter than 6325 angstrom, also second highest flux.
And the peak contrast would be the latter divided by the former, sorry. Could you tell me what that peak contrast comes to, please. 0.996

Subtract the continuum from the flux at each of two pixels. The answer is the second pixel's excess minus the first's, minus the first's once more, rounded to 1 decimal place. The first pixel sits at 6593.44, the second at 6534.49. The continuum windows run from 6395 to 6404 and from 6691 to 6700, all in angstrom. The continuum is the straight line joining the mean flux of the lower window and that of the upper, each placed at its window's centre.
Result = 0.6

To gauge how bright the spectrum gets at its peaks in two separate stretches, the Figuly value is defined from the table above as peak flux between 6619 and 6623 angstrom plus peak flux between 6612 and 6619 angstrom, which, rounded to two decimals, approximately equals 27.23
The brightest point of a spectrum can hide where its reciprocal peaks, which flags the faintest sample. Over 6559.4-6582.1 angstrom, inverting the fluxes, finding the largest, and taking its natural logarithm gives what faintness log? -2.54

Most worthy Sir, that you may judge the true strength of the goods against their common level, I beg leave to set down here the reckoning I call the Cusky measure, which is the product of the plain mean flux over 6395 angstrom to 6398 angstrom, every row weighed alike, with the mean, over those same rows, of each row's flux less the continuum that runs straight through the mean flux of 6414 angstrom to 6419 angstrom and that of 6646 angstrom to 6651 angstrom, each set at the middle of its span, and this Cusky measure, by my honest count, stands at -17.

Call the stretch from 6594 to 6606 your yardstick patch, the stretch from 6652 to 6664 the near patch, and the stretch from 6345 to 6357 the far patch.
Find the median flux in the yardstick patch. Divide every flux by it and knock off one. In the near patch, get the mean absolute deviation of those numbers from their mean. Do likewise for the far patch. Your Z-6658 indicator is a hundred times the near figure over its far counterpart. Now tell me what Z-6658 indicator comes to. 145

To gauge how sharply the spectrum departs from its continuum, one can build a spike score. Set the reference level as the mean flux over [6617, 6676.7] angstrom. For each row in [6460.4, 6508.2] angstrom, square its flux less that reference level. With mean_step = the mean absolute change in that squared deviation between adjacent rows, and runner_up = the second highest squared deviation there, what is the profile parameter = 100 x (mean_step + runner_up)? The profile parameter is 667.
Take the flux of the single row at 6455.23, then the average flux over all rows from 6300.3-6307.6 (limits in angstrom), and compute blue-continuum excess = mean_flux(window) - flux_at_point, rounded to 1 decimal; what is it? -1.6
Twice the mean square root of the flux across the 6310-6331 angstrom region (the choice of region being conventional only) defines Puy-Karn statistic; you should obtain 7.262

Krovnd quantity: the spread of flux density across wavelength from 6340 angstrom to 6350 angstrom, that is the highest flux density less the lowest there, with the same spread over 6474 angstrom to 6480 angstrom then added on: 1.4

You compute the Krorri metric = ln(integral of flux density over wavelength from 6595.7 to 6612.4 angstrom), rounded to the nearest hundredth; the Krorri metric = 5.40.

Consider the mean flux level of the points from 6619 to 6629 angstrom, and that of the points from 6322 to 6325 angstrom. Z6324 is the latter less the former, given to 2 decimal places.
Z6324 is -0.43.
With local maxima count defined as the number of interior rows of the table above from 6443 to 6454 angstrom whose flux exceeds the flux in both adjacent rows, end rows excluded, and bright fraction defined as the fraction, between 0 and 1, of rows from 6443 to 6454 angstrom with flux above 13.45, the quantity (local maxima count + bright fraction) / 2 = 0.69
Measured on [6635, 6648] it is 0.75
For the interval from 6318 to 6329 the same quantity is 0.50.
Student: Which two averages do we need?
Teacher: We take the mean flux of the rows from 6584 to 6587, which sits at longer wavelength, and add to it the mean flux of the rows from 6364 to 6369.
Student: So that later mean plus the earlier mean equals 27.1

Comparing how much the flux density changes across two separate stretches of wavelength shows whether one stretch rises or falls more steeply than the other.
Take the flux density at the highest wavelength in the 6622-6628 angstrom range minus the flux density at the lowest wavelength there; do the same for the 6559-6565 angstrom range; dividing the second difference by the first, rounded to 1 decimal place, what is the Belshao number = 1.4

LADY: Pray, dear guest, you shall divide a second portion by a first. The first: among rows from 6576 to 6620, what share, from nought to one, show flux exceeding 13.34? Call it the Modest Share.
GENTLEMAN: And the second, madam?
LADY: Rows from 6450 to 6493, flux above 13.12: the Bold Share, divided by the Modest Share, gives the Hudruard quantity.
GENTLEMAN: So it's 1.4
